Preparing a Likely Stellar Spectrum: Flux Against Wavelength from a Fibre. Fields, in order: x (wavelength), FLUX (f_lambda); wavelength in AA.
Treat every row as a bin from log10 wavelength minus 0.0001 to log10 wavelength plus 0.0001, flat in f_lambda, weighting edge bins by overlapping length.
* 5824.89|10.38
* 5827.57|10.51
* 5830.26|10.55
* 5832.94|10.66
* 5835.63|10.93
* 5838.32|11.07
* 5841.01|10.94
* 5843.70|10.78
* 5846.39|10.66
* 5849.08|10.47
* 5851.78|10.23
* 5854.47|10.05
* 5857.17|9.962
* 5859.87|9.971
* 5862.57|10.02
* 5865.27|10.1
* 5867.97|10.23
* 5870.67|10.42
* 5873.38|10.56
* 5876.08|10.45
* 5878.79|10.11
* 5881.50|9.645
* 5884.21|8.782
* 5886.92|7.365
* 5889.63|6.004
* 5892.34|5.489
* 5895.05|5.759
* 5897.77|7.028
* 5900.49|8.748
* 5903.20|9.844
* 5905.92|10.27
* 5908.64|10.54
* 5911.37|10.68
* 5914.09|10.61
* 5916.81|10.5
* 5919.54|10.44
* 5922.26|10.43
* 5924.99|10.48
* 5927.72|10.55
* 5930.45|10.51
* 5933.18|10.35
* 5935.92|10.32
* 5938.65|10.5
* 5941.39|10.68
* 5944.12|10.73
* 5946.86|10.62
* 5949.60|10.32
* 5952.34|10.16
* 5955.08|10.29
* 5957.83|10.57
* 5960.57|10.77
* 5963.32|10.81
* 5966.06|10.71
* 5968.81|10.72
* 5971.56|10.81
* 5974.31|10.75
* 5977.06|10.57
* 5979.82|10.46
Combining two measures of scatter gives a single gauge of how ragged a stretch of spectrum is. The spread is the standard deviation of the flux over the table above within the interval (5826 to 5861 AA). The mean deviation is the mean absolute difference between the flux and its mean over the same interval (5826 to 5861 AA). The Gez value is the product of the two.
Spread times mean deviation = 0.1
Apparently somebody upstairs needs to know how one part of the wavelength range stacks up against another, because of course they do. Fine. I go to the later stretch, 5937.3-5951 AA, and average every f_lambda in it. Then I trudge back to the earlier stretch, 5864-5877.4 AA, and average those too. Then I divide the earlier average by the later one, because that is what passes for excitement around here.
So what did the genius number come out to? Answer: 0.98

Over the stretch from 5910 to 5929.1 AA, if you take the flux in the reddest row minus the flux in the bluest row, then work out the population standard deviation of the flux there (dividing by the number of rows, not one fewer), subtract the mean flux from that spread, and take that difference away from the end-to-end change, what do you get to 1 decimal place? 10.3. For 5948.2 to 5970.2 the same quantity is 10.7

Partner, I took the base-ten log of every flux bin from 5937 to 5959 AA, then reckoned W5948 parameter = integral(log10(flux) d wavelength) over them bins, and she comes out 22.4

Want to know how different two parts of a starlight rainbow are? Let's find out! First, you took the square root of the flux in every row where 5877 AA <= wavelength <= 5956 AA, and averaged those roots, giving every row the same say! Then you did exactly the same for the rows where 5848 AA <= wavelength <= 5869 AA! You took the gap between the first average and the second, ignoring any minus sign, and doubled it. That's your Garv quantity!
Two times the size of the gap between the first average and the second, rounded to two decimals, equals 0.20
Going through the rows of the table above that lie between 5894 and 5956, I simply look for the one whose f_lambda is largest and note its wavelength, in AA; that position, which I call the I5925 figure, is 5944.12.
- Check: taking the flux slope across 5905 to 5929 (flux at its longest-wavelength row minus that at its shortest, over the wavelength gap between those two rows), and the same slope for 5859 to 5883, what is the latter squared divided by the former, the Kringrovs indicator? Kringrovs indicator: 0.018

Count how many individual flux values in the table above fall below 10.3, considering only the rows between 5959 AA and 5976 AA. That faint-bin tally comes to 0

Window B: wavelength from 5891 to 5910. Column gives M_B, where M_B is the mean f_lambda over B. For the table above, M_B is 8.2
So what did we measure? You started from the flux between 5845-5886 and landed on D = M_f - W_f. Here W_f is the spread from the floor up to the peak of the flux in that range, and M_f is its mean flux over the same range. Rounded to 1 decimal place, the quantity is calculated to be 8.2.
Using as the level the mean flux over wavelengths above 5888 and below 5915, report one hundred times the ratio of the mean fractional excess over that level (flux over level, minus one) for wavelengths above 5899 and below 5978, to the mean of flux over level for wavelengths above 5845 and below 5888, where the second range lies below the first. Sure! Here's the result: 20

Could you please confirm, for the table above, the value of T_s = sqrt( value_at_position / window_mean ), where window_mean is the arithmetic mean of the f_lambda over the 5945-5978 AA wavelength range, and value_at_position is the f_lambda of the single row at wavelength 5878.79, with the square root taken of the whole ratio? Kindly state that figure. 0.977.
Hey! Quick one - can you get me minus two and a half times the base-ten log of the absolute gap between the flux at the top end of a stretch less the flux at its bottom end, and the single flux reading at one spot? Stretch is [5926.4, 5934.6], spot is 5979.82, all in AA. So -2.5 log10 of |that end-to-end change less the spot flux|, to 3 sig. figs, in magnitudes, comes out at -2.57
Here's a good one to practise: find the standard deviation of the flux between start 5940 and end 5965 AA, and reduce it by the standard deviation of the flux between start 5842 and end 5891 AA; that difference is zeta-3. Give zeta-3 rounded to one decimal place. -1.0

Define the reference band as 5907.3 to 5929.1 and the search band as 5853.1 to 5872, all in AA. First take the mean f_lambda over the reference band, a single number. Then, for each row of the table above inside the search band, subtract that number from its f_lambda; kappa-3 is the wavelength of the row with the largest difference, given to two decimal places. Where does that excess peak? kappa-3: 5870.67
